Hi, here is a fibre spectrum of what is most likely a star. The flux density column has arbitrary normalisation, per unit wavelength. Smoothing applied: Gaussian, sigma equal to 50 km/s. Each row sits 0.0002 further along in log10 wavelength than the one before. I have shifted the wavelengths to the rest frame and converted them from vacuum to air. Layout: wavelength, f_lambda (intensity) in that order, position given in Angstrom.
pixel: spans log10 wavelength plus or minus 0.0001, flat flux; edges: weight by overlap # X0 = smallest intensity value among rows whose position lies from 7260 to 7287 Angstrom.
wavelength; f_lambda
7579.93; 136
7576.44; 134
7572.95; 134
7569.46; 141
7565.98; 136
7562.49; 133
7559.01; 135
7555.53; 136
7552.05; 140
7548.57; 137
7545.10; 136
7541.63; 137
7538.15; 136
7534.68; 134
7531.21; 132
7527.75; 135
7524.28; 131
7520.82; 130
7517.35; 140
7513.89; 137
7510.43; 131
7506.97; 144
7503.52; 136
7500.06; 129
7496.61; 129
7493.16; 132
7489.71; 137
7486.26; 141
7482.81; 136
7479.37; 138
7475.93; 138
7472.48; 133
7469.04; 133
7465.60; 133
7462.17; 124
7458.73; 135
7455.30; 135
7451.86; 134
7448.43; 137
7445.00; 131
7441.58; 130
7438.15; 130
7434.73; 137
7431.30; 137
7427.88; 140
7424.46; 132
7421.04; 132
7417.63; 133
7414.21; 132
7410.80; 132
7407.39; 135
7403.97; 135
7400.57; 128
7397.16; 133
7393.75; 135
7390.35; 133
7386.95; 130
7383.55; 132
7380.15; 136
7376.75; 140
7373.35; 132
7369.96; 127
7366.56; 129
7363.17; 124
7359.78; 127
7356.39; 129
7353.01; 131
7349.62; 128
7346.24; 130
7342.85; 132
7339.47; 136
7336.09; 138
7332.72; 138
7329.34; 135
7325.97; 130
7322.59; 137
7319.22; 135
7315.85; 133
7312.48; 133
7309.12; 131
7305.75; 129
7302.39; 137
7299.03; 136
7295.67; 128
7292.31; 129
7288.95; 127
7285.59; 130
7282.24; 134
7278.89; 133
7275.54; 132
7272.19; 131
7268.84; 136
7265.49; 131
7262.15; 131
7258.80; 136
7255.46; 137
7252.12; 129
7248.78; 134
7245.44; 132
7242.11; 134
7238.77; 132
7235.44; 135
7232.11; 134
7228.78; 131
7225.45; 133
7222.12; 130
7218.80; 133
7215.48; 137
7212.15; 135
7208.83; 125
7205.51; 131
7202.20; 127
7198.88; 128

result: 130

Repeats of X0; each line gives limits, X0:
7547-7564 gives 133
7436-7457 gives 130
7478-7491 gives 136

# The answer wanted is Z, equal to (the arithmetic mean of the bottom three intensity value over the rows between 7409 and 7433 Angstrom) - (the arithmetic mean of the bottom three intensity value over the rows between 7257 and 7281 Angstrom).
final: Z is 1.0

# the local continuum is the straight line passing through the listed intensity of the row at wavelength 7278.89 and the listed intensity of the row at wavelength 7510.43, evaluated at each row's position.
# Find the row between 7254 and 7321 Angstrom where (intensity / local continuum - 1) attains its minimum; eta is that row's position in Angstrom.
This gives 7288.95 Angstrom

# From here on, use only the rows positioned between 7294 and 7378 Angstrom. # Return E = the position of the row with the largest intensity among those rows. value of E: 7376.75 Angstrom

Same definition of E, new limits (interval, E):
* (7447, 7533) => 7506.97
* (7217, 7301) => 7255.46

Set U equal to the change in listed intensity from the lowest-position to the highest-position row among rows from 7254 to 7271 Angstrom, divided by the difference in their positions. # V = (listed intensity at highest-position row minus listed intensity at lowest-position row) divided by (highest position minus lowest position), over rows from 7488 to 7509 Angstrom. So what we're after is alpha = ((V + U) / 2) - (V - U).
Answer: -0.31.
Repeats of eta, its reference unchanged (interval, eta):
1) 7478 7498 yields 7496.61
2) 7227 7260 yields 7252.12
